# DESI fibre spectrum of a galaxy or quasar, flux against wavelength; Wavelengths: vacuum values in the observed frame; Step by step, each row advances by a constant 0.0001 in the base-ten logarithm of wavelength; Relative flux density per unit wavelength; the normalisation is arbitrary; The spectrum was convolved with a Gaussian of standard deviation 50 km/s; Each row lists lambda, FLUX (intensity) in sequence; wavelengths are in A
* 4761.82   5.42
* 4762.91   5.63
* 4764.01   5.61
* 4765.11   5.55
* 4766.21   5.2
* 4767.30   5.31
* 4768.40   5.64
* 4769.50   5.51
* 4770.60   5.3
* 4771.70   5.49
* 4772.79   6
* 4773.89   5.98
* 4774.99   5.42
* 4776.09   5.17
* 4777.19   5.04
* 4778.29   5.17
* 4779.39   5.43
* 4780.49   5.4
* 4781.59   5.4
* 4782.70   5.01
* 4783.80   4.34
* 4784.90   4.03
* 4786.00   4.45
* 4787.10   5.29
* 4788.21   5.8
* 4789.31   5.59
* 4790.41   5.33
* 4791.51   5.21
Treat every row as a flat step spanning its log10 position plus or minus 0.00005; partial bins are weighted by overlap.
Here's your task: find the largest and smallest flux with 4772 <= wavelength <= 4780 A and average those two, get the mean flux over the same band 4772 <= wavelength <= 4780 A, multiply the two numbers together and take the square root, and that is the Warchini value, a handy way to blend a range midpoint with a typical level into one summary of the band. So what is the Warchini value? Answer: 5.49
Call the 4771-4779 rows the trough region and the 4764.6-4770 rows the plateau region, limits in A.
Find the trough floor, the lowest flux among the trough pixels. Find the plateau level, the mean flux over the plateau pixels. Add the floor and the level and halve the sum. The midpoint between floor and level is 5.24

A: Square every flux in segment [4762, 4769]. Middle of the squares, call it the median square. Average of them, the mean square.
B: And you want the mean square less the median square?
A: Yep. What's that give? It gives -1.0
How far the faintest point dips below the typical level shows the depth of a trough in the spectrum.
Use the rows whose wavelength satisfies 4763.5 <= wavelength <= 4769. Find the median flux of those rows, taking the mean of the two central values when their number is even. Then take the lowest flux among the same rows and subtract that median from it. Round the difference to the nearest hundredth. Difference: -0.35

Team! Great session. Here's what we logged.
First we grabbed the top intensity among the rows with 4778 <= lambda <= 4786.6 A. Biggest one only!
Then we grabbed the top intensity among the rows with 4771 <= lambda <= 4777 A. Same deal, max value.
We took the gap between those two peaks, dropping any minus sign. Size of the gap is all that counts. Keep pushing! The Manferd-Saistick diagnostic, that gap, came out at 0.57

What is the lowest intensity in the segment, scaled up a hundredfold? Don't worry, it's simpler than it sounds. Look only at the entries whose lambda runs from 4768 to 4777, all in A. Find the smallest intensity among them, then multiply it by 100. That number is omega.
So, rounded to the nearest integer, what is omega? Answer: 517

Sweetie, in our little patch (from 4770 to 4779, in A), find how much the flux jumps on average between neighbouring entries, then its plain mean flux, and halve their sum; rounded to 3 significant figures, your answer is 2.85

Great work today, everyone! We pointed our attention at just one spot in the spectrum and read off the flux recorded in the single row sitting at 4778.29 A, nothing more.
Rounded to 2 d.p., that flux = 5.17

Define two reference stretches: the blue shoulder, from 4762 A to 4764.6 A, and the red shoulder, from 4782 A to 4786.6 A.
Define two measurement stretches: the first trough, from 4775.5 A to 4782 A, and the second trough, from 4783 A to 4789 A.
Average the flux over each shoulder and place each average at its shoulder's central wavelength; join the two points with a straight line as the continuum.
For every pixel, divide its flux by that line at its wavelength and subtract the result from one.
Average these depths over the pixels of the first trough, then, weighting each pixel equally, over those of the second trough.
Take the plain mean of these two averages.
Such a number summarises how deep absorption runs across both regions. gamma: -0.10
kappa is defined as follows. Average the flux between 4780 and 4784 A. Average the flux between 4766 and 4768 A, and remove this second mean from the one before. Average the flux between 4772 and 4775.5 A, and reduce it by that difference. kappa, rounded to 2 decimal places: 6.02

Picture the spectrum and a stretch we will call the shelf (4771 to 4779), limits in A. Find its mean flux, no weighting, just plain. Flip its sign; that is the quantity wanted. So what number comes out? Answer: -5.47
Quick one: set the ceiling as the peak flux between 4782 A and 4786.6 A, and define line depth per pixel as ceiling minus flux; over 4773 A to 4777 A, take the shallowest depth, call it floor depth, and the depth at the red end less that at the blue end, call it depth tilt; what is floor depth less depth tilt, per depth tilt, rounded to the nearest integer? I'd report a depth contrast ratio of -2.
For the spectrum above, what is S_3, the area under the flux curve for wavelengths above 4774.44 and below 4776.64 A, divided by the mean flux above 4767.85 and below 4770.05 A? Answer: 2.09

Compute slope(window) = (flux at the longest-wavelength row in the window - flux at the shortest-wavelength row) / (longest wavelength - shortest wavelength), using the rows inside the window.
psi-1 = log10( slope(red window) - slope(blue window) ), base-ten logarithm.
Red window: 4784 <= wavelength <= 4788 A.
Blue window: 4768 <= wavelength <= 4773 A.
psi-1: -0.31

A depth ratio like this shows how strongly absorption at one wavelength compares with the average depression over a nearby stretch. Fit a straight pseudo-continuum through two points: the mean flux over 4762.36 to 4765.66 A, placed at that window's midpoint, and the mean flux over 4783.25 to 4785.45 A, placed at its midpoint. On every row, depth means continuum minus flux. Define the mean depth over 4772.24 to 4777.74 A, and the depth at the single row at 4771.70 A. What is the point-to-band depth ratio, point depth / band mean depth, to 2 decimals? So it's 0.62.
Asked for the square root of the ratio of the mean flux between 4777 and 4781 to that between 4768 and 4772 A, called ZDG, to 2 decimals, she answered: 0.98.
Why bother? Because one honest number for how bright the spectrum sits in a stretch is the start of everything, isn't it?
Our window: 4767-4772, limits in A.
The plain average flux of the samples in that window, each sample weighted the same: 5.45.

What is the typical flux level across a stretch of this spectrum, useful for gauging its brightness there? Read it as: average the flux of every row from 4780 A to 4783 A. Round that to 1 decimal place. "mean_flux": 5.3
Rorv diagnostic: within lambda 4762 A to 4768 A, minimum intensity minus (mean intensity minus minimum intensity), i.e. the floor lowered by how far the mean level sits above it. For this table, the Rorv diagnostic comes 4.9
